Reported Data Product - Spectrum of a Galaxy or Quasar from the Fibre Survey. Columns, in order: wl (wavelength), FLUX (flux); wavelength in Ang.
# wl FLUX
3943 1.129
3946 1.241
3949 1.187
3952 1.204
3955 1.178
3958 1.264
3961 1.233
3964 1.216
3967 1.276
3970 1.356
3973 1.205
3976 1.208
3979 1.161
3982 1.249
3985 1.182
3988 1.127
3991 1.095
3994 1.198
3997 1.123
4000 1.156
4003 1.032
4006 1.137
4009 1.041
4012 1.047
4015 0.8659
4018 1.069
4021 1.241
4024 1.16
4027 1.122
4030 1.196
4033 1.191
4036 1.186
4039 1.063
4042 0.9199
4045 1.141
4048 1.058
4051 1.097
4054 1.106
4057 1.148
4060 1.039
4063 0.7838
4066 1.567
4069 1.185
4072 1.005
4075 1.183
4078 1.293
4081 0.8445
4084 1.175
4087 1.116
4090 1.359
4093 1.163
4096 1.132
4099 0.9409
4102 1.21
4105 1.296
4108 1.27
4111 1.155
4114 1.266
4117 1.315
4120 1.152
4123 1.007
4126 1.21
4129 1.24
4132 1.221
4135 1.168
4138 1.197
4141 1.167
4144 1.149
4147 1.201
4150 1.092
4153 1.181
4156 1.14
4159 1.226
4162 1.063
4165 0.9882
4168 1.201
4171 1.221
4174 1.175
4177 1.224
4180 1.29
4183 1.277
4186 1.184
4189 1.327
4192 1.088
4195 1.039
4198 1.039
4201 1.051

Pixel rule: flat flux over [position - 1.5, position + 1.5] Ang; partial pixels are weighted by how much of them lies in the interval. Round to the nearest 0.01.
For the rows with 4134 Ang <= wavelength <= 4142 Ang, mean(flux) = 1.18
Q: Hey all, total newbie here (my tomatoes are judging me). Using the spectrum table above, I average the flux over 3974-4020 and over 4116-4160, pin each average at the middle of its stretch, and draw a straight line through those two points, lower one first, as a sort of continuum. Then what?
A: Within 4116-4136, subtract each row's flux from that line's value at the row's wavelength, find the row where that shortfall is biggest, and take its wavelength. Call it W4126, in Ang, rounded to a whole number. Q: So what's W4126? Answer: 4123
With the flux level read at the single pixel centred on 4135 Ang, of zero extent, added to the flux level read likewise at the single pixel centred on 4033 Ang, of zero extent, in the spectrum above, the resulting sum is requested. 2.4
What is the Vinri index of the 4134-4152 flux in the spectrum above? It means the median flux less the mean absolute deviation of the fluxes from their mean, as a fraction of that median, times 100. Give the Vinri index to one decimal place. 97.6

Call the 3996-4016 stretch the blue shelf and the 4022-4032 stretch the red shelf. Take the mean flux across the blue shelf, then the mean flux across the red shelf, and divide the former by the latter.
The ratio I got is 0.91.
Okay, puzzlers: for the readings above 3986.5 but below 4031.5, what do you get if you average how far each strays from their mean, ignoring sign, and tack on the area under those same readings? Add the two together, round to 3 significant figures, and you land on 49.9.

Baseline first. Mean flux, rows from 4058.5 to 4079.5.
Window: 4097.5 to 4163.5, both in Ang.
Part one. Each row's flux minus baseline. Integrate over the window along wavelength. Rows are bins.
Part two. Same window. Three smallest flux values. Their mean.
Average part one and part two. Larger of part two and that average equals 1.3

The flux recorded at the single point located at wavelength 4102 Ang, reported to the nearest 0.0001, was 1.2100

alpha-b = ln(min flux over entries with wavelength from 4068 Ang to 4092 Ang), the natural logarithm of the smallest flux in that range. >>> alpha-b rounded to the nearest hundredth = -0.17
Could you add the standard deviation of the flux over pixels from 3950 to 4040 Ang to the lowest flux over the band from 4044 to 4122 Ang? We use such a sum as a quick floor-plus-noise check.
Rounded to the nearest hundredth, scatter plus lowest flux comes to 0.88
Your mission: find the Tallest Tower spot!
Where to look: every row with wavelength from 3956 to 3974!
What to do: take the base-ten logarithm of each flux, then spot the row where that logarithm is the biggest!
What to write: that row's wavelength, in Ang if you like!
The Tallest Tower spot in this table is 3970 Ang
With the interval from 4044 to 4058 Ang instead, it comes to 4057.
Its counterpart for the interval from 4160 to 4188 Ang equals 4180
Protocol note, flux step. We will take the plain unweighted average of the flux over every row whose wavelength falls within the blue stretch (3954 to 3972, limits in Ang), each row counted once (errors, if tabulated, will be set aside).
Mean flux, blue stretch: 1.25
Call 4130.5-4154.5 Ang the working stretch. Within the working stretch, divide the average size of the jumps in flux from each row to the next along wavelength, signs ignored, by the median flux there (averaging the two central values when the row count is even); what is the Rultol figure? 0.046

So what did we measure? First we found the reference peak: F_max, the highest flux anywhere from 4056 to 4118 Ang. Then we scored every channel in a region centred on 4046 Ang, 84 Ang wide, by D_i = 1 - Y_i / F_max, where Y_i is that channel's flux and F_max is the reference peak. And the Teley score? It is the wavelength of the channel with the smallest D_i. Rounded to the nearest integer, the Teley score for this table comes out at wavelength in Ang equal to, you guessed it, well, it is 4066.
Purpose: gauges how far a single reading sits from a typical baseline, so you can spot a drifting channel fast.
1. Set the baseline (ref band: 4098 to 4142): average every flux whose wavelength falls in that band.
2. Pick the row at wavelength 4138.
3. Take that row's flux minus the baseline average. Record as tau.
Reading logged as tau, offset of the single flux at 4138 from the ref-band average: 0.01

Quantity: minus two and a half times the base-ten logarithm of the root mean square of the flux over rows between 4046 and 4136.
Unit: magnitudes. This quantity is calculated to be -0.17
